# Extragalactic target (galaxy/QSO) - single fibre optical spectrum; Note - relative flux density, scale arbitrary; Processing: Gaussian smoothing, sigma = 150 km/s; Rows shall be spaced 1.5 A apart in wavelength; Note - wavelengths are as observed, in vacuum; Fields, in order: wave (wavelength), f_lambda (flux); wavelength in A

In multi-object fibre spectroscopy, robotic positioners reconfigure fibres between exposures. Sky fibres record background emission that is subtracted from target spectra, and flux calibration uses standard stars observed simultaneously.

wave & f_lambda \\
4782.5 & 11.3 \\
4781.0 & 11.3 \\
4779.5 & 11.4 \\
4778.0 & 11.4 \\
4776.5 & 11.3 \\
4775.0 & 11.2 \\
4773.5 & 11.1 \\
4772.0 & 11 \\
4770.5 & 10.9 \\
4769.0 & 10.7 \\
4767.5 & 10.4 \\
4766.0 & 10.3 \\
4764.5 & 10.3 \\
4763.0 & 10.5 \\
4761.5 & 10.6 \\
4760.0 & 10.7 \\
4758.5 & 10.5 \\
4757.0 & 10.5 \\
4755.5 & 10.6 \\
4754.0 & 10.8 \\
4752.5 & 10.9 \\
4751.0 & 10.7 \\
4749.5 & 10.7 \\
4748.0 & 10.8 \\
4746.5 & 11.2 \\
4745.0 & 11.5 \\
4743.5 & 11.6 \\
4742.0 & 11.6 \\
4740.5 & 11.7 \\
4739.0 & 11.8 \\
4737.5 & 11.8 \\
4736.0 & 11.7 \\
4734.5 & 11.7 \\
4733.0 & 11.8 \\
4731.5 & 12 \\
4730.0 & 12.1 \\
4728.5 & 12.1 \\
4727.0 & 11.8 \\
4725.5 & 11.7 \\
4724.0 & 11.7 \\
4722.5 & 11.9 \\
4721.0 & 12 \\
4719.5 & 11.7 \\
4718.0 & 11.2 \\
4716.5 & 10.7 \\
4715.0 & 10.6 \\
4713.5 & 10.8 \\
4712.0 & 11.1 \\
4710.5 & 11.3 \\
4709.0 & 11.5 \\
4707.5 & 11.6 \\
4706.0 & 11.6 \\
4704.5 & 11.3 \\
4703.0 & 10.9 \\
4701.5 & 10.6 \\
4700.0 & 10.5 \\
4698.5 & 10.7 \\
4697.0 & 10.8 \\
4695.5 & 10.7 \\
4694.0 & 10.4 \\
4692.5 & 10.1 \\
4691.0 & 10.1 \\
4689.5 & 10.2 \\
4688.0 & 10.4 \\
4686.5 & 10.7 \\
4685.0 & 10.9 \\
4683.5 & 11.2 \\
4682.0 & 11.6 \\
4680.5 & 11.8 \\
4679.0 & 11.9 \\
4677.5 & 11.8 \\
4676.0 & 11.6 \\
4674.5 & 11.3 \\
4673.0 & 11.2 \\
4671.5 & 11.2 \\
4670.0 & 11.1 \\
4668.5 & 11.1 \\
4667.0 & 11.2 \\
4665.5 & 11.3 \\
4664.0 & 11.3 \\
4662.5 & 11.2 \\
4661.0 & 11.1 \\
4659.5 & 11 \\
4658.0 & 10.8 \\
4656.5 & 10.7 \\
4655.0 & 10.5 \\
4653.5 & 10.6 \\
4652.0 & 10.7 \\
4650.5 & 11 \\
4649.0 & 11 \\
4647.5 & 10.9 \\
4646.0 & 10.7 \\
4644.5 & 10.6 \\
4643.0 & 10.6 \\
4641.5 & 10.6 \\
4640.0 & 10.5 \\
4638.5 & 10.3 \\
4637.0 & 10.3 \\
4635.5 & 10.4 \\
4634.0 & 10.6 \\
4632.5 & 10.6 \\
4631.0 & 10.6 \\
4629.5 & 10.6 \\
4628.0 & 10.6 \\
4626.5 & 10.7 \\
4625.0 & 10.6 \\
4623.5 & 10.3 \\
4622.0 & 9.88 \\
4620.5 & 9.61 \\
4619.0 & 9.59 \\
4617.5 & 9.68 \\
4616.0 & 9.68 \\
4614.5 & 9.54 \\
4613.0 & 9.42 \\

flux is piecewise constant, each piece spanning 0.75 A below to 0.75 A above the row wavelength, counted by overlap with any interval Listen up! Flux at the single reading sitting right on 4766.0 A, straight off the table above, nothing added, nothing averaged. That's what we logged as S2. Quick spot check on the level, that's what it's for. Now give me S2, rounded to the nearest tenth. 10.3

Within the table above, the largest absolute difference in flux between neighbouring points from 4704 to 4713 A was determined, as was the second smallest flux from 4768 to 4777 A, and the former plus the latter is 11.2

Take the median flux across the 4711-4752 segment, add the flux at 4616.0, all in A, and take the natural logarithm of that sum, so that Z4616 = 3.06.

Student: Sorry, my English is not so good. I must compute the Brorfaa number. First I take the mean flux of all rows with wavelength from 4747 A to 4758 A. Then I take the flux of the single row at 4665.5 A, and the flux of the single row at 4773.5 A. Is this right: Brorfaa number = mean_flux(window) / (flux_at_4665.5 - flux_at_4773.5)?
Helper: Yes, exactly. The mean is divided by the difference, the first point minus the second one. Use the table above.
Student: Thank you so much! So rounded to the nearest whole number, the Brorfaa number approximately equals 54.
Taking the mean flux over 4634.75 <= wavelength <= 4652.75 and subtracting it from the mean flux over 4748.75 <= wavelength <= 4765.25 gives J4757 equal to 0.0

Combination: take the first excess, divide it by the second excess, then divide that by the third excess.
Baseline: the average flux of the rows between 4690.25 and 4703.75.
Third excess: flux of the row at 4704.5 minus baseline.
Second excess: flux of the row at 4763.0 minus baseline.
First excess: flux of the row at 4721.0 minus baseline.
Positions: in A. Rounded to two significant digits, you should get -57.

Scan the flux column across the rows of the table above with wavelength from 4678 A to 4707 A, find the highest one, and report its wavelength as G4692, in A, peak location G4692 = 4679.0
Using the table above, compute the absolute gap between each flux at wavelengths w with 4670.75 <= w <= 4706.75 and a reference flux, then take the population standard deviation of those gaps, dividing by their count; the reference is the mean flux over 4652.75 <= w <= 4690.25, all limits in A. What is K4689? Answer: 0.28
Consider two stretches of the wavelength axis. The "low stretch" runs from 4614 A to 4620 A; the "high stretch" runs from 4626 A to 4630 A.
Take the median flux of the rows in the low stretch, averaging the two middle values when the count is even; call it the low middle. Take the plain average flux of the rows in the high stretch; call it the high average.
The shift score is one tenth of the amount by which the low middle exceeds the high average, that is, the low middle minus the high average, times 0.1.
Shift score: -0.10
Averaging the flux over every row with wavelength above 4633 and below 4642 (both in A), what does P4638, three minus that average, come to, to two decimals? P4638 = -7.45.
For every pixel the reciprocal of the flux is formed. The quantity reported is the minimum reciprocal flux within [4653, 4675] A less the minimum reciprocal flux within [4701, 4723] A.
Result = 0.005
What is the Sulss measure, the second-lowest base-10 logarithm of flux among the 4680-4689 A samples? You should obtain 1.03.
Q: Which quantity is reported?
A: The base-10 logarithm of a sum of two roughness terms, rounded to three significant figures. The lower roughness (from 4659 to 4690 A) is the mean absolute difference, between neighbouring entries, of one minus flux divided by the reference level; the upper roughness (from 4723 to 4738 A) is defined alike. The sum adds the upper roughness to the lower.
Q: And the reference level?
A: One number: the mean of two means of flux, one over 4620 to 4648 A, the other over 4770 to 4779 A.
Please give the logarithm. -1.64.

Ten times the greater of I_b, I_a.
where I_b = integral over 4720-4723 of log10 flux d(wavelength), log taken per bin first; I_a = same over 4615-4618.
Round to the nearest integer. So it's 32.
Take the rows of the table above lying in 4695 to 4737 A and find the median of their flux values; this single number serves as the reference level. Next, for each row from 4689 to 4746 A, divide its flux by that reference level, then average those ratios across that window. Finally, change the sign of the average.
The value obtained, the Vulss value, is -0.98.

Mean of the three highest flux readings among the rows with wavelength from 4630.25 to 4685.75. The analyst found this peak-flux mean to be 11.8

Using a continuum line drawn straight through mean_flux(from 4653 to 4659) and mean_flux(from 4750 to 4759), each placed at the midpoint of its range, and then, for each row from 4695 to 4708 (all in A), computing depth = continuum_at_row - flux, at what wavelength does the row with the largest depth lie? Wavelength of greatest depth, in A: 4700.0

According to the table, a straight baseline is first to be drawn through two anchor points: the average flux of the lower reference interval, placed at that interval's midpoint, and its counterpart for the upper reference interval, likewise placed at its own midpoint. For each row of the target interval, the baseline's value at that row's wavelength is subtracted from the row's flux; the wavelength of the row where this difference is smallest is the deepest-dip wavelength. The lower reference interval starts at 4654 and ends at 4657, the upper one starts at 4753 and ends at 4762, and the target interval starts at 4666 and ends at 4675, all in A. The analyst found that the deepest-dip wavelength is 4670.0 A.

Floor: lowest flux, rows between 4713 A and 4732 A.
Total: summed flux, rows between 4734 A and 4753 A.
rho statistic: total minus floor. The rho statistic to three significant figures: 137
